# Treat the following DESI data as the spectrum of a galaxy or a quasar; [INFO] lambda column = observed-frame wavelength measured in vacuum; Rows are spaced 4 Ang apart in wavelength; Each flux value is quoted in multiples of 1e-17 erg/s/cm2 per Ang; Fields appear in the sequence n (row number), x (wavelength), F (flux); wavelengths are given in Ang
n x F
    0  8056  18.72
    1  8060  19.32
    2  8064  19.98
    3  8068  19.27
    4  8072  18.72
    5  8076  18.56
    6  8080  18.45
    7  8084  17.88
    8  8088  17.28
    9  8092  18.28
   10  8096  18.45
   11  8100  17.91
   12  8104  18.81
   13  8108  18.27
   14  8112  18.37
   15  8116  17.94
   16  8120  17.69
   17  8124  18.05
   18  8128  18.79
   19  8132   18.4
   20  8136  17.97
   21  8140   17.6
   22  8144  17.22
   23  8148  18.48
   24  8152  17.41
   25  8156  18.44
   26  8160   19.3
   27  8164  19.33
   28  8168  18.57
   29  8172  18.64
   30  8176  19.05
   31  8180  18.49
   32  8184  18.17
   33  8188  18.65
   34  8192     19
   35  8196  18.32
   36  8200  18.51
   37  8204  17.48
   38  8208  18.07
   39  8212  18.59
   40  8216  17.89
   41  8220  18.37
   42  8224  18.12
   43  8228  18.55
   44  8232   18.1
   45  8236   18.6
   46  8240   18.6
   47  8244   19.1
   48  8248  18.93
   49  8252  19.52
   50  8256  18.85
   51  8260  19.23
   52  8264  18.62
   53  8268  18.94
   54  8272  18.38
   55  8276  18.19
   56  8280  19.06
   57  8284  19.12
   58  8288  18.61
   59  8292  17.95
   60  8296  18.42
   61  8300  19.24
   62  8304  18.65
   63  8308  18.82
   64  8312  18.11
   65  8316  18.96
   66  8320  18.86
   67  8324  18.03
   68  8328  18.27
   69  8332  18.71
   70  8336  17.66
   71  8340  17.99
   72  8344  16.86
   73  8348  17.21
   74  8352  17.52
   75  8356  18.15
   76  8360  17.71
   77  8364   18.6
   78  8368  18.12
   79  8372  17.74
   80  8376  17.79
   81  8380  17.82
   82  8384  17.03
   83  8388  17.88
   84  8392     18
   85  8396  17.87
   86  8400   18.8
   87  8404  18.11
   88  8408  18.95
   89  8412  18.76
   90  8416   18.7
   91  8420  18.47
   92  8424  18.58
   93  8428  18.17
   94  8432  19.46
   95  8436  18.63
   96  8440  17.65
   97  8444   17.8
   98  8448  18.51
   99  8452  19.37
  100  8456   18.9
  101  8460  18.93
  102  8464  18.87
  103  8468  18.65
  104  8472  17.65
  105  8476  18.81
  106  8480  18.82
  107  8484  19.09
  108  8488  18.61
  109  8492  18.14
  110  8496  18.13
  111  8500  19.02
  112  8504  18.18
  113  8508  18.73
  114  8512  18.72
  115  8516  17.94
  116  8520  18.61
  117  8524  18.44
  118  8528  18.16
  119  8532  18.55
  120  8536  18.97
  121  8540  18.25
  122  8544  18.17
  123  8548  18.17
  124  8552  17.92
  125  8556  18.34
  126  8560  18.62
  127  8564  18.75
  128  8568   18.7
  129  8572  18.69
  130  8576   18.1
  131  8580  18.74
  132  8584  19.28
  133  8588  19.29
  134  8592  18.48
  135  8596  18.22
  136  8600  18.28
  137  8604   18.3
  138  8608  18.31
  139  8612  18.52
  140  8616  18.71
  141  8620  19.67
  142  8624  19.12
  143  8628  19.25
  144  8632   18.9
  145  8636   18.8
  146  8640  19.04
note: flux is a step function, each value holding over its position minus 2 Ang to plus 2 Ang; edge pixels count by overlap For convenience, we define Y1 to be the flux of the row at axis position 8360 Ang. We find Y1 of 17.71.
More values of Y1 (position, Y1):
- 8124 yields 18.05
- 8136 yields 17.97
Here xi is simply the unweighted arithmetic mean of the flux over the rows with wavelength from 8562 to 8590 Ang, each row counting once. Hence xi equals 18.8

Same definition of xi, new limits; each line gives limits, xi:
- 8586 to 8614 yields 18.5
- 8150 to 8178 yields 18.7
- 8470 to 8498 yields 18.5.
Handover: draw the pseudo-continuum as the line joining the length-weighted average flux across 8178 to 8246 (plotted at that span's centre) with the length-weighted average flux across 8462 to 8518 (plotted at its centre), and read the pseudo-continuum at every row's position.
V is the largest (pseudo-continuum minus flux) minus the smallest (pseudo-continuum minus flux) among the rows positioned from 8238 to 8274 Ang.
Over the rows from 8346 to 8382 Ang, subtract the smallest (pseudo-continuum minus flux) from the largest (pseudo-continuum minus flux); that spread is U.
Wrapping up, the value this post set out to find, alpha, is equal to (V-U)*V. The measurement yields -0.3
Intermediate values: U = 1.38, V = 1.15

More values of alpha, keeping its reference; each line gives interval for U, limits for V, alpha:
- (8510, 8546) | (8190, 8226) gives 0.8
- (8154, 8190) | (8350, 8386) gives 0.6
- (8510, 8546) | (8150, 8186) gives 1.7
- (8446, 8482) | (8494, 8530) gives -0.7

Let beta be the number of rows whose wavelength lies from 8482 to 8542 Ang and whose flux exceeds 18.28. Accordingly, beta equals 9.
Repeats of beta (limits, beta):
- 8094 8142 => 5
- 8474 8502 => 5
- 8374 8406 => 1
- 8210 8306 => 19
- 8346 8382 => 1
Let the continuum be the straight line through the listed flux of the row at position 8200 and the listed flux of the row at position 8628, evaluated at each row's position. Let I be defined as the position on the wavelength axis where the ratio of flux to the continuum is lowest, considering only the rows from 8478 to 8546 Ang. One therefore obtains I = 8516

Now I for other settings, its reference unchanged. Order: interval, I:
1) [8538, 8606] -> 8552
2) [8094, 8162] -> 8144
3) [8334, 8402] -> 8344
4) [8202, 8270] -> 8204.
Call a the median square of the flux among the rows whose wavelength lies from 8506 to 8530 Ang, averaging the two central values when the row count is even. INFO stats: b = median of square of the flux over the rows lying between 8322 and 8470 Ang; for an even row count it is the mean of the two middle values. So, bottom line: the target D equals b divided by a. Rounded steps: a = 343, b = 329.4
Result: 0.96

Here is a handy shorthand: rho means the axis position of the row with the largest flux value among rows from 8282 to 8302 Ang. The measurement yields 8300 Ang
